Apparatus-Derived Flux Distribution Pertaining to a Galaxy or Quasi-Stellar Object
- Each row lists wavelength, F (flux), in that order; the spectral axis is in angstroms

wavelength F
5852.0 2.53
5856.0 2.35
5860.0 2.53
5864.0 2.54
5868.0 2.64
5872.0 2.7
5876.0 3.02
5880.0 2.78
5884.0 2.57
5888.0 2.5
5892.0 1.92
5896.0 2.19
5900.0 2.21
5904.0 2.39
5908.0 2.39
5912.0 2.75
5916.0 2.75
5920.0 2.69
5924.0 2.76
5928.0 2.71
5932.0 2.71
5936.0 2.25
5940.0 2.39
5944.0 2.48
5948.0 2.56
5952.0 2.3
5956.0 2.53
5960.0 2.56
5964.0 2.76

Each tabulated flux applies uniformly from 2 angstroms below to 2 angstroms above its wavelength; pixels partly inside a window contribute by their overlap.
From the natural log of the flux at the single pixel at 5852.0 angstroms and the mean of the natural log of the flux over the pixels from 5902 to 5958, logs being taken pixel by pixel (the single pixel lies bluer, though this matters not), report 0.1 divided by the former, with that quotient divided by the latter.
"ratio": 0.116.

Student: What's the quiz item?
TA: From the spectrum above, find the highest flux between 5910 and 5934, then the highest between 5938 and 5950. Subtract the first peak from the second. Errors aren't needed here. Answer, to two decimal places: -0.20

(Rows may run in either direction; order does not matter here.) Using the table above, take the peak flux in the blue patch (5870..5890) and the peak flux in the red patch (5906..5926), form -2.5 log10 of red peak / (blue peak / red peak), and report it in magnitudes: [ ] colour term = -1.00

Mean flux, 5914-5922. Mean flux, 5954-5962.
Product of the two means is 6.9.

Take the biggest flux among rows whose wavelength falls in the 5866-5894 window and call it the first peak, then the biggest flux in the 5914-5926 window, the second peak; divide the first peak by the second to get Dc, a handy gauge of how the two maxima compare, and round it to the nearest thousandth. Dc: 1.094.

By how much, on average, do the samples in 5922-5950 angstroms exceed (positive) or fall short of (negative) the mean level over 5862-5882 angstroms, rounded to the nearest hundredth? -0.18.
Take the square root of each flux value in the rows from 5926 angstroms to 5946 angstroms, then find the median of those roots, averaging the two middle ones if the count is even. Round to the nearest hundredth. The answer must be 1.57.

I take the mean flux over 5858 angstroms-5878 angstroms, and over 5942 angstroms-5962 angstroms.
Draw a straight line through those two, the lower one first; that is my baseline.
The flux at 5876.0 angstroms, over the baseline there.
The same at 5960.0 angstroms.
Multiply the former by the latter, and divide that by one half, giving 2.35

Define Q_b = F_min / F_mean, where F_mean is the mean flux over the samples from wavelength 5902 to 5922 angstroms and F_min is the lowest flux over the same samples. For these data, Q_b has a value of 0.921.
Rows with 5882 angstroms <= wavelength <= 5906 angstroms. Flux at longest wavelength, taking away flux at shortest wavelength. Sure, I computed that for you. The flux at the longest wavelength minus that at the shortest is -0.2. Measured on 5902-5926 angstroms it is 0.4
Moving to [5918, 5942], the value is -0.3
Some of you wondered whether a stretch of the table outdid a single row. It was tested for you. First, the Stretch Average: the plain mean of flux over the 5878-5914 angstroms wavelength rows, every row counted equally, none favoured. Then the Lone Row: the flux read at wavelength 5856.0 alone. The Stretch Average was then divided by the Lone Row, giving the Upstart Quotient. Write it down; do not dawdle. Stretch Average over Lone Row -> 1.03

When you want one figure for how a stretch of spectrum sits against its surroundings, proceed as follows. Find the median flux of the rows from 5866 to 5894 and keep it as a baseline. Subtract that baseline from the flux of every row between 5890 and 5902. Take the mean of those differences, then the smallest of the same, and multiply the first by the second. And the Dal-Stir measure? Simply 0.38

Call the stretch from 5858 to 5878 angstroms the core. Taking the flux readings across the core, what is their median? 2.64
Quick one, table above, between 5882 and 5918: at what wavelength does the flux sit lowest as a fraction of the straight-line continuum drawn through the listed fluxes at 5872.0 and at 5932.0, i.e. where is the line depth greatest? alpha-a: 5892.0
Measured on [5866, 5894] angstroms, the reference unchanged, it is 5892.0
